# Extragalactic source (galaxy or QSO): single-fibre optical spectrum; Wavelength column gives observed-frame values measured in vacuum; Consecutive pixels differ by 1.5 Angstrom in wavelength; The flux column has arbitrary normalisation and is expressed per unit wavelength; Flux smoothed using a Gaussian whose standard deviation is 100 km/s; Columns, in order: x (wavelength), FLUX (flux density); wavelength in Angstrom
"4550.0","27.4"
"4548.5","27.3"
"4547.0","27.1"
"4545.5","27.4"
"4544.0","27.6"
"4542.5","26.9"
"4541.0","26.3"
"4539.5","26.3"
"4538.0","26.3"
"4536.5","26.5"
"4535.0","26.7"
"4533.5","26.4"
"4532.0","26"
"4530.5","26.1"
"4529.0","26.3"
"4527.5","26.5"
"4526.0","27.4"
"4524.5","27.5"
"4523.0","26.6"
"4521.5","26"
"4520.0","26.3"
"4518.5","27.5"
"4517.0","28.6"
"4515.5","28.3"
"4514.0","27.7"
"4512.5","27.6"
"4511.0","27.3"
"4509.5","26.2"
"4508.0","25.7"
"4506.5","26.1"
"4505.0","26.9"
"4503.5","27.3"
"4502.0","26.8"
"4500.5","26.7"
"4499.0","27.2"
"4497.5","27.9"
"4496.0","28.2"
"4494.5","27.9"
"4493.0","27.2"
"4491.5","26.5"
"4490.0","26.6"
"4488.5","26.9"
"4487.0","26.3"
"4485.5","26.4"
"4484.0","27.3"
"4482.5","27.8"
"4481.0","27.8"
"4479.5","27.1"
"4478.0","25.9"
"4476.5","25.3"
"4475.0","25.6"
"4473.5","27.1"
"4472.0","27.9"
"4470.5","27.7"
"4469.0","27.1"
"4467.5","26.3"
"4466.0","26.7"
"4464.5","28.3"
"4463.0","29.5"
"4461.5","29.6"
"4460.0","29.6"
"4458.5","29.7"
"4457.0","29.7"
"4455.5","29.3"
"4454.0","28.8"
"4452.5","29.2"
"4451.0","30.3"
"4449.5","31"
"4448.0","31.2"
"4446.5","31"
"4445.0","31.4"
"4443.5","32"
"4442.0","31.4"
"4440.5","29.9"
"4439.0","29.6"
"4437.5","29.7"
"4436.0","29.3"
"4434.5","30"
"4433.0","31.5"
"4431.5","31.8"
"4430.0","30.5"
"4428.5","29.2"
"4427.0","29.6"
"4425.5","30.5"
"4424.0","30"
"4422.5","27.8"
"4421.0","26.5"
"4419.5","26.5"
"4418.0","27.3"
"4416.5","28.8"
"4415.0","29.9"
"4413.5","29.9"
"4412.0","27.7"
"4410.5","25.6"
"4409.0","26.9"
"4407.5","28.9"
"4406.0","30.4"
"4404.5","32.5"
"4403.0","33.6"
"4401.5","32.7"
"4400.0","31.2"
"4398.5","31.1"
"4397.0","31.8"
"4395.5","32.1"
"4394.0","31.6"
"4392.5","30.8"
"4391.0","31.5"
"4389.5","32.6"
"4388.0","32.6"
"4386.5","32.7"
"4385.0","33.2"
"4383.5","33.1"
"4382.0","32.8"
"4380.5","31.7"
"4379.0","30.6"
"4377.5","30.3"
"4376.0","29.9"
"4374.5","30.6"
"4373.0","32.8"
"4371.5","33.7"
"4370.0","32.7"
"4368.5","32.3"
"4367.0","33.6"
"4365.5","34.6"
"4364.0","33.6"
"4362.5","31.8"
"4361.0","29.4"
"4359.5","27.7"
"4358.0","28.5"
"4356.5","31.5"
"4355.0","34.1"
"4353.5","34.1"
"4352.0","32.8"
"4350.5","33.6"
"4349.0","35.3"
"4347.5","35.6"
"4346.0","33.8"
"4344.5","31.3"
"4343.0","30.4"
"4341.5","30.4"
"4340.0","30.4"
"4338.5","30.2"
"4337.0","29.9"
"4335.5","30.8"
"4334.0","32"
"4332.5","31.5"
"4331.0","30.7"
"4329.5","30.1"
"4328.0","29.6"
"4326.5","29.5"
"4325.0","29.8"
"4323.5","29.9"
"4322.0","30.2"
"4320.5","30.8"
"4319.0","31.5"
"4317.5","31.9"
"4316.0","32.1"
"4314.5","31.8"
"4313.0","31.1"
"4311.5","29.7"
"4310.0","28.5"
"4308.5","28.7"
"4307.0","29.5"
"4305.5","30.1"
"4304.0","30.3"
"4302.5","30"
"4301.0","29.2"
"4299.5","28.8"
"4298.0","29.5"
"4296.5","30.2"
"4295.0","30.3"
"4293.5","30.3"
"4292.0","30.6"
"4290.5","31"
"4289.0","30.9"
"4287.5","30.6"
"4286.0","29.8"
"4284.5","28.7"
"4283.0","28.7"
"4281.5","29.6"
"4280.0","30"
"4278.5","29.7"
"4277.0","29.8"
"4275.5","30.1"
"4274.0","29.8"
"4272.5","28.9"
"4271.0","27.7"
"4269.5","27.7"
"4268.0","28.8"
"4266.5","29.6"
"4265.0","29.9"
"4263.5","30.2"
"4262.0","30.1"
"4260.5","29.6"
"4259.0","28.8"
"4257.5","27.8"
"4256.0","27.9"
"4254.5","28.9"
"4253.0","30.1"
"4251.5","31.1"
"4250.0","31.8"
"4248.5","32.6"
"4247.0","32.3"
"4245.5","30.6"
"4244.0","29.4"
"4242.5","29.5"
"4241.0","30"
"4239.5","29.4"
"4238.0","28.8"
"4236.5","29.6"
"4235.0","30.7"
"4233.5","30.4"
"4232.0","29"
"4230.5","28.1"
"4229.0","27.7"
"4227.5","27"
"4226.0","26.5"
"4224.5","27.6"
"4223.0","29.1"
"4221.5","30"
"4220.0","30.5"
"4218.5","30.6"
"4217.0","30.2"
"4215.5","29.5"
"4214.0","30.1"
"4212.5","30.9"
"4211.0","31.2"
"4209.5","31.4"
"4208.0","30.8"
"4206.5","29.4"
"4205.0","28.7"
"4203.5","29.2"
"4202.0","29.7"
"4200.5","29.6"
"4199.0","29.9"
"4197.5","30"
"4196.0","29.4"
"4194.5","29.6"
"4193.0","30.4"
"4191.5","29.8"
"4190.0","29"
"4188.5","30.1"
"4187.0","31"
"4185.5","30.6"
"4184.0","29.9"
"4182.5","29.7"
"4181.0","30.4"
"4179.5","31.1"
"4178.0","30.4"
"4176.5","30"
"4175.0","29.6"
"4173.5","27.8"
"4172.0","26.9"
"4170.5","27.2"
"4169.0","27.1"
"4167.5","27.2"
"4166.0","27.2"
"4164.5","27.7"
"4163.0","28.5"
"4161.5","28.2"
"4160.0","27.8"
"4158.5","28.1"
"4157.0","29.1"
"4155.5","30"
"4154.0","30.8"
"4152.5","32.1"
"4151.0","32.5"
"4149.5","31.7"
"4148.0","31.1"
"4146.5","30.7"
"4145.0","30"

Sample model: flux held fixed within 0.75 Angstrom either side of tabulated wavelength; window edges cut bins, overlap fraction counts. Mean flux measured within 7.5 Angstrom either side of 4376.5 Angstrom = 31.8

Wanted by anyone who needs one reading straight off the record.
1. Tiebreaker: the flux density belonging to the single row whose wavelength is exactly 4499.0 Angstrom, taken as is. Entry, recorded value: 27.2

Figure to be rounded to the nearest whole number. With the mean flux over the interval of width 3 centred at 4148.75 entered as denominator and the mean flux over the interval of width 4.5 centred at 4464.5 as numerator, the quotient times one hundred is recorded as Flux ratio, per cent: 90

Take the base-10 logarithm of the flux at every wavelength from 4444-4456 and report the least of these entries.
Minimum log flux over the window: 1.459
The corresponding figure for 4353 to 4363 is 1.442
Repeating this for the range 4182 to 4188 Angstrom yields 1.473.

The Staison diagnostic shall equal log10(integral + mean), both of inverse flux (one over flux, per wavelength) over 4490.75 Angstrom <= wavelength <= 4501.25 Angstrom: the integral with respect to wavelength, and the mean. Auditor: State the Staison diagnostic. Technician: -0.38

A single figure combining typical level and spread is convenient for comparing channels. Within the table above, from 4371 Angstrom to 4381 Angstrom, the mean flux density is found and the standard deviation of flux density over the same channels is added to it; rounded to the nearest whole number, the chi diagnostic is 33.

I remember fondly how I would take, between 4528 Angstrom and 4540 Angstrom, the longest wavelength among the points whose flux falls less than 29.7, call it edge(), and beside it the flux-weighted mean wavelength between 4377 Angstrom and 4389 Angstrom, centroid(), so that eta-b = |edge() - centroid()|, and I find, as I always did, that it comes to 156.7 Angstrom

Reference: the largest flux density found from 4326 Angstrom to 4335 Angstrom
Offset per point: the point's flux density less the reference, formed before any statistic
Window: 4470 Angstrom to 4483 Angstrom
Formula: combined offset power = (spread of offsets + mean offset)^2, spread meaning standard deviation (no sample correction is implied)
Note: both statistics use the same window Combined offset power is 17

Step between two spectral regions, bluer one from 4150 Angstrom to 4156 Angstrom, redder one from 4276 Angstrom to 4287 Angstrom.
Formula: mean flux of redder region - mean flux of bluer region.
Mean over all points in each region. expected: -1.9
